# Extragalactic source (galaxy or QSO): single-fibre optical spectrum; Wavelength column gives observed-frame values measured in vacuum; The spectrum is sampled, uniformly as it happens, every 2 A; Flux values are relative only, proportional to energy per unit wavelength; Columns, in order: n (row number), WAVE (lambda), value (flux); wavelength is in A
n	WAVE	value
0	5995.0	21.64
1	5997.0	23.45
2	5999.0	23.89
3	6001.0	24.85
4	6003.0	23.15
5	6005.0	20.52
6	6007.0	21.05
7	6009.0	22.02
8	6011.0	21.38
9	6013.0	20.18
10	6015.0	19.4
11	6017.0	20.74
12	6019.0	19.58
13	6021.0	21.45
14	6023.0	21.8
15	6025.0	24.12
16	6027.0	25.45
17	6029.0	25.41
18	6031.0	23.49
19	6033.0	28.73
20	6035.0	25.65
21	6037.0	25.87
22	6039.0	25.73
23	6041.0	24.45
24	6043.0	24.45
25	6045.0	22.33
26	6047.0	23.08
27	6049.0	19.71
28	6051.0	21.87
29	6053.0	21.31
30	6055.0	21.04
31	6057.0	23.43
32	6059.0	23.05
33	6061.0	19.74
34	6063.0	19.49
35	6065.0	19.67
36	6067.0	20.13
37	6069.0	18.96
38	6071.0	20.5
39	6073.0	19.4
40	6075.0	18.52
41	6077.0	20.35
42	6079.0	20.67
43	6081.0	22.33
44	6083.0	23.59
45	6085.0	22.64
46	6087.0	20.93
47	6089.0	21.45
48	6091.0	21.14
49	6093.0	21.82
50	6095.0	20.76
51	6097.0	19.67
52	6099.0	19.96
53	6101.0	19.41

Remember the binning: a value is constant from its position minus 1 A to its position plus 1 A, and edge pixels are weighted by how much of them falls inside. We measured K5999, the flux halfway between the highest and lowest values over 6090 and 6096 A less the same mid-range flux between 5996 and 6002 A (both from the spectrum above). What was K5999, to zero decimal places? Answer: -3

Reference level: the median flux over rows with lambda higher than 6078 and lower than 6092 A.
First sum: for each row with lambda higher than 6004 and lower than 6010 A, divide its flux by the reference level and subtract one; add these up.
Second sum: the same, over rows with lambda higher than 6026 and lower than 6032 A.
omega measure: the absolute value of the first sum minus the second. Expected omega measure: 0.50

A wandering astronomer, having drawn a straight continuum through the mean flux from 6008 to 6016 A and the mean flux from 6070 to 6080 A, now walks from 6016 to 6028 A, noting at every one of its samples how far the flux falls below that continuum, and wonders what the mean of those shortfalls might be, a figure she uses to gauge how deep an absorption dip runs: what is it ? -1.6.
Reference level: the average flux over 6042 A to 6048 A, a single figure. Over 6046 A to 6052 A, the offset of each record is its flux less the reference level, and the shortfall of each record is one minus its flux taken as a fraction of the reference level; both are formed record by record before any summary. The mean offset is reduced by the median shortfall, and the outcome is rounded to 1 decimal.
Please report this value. -1.8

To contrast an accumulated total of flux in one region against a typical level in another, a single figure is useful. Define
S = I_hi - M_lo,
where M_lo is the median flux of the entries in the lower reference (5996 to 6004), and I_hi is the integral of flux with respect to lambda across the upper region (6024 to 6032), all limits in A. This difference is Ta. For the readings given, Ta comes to 173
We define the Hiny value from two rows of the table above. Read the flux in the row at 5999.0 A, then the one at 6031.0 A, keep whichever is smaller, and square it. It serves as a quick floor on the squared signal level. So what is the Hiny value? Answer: 552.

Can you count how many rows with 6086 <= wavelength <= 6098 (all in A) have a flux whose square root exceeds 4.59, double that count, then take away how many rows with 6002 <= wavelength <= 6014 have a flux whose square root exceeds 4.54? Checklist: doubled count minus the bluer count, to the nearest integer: 2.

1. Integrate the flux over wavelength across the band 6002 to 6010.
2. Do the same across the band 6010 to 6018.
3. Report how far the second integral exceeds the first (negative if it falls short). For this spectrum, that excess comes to -10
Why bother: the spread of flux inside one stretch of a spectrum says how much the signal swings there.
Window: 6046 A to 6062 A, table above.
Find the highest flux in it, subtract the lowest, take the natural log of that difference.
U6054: 1.3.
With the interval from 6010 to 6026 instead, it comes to 1.6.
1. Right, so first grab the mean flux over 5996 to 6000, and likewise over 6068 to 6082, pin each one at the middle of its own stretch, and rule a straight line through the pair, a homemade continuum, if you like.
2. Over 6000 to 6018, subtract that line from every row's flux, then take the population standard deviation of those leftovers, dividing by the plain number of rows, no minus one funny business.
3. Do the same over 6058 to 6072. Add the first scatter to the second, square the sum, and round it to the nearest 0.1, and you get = 6.5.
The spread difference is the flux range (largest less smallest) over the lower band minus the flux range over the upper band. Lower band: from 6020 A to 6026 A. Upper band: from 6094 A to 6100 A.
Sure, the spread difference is 1.6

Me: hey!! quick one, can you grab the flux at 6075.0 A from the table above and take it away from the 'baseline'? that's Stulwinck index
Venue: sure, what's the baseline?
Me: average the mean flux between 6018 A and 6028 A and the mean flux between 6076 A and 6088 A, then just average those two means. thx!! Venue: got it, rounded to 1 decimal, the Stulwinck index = 3.6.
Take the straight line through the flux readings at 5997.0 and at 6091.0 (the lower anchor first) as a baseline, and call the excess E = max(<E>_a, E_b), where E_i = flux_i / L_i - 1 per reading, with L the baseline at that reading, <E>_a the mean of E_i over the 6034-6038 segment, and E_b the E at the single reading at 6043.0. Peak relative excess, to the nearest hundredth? 0.15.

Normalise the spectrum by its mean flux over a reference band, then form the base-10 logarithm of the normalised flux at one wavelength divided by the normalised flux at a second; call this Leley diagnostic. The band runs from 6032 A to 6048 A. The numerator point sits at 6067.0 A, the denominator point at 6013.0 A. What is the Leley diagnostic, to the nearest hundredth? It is 0.00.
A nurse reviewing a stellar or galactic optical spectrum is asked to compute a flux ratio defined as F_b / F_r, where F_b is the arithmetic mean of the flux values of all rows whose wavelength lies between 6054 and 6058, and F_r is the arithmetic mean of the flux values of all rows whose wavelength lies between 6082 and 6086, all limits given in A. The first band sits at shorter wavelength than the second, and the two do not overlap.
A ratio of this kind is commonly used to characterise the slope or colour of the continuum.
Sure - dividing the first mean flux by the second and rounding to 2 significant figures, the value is 0.96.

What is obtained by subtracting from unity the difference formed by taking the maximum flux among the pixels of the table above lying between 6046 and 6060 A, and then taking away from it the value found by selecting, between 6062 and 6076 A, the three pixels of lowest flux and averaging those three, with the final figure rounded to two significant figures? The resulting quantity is -3.5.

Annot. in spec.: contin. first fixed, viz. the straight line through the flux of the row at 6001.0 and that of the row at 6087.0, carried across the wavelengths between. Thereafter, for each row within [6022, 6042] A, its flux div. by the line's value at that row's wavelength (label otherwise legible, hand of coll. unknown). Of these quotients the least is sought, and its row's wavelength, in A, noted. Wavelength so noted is 6023.0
